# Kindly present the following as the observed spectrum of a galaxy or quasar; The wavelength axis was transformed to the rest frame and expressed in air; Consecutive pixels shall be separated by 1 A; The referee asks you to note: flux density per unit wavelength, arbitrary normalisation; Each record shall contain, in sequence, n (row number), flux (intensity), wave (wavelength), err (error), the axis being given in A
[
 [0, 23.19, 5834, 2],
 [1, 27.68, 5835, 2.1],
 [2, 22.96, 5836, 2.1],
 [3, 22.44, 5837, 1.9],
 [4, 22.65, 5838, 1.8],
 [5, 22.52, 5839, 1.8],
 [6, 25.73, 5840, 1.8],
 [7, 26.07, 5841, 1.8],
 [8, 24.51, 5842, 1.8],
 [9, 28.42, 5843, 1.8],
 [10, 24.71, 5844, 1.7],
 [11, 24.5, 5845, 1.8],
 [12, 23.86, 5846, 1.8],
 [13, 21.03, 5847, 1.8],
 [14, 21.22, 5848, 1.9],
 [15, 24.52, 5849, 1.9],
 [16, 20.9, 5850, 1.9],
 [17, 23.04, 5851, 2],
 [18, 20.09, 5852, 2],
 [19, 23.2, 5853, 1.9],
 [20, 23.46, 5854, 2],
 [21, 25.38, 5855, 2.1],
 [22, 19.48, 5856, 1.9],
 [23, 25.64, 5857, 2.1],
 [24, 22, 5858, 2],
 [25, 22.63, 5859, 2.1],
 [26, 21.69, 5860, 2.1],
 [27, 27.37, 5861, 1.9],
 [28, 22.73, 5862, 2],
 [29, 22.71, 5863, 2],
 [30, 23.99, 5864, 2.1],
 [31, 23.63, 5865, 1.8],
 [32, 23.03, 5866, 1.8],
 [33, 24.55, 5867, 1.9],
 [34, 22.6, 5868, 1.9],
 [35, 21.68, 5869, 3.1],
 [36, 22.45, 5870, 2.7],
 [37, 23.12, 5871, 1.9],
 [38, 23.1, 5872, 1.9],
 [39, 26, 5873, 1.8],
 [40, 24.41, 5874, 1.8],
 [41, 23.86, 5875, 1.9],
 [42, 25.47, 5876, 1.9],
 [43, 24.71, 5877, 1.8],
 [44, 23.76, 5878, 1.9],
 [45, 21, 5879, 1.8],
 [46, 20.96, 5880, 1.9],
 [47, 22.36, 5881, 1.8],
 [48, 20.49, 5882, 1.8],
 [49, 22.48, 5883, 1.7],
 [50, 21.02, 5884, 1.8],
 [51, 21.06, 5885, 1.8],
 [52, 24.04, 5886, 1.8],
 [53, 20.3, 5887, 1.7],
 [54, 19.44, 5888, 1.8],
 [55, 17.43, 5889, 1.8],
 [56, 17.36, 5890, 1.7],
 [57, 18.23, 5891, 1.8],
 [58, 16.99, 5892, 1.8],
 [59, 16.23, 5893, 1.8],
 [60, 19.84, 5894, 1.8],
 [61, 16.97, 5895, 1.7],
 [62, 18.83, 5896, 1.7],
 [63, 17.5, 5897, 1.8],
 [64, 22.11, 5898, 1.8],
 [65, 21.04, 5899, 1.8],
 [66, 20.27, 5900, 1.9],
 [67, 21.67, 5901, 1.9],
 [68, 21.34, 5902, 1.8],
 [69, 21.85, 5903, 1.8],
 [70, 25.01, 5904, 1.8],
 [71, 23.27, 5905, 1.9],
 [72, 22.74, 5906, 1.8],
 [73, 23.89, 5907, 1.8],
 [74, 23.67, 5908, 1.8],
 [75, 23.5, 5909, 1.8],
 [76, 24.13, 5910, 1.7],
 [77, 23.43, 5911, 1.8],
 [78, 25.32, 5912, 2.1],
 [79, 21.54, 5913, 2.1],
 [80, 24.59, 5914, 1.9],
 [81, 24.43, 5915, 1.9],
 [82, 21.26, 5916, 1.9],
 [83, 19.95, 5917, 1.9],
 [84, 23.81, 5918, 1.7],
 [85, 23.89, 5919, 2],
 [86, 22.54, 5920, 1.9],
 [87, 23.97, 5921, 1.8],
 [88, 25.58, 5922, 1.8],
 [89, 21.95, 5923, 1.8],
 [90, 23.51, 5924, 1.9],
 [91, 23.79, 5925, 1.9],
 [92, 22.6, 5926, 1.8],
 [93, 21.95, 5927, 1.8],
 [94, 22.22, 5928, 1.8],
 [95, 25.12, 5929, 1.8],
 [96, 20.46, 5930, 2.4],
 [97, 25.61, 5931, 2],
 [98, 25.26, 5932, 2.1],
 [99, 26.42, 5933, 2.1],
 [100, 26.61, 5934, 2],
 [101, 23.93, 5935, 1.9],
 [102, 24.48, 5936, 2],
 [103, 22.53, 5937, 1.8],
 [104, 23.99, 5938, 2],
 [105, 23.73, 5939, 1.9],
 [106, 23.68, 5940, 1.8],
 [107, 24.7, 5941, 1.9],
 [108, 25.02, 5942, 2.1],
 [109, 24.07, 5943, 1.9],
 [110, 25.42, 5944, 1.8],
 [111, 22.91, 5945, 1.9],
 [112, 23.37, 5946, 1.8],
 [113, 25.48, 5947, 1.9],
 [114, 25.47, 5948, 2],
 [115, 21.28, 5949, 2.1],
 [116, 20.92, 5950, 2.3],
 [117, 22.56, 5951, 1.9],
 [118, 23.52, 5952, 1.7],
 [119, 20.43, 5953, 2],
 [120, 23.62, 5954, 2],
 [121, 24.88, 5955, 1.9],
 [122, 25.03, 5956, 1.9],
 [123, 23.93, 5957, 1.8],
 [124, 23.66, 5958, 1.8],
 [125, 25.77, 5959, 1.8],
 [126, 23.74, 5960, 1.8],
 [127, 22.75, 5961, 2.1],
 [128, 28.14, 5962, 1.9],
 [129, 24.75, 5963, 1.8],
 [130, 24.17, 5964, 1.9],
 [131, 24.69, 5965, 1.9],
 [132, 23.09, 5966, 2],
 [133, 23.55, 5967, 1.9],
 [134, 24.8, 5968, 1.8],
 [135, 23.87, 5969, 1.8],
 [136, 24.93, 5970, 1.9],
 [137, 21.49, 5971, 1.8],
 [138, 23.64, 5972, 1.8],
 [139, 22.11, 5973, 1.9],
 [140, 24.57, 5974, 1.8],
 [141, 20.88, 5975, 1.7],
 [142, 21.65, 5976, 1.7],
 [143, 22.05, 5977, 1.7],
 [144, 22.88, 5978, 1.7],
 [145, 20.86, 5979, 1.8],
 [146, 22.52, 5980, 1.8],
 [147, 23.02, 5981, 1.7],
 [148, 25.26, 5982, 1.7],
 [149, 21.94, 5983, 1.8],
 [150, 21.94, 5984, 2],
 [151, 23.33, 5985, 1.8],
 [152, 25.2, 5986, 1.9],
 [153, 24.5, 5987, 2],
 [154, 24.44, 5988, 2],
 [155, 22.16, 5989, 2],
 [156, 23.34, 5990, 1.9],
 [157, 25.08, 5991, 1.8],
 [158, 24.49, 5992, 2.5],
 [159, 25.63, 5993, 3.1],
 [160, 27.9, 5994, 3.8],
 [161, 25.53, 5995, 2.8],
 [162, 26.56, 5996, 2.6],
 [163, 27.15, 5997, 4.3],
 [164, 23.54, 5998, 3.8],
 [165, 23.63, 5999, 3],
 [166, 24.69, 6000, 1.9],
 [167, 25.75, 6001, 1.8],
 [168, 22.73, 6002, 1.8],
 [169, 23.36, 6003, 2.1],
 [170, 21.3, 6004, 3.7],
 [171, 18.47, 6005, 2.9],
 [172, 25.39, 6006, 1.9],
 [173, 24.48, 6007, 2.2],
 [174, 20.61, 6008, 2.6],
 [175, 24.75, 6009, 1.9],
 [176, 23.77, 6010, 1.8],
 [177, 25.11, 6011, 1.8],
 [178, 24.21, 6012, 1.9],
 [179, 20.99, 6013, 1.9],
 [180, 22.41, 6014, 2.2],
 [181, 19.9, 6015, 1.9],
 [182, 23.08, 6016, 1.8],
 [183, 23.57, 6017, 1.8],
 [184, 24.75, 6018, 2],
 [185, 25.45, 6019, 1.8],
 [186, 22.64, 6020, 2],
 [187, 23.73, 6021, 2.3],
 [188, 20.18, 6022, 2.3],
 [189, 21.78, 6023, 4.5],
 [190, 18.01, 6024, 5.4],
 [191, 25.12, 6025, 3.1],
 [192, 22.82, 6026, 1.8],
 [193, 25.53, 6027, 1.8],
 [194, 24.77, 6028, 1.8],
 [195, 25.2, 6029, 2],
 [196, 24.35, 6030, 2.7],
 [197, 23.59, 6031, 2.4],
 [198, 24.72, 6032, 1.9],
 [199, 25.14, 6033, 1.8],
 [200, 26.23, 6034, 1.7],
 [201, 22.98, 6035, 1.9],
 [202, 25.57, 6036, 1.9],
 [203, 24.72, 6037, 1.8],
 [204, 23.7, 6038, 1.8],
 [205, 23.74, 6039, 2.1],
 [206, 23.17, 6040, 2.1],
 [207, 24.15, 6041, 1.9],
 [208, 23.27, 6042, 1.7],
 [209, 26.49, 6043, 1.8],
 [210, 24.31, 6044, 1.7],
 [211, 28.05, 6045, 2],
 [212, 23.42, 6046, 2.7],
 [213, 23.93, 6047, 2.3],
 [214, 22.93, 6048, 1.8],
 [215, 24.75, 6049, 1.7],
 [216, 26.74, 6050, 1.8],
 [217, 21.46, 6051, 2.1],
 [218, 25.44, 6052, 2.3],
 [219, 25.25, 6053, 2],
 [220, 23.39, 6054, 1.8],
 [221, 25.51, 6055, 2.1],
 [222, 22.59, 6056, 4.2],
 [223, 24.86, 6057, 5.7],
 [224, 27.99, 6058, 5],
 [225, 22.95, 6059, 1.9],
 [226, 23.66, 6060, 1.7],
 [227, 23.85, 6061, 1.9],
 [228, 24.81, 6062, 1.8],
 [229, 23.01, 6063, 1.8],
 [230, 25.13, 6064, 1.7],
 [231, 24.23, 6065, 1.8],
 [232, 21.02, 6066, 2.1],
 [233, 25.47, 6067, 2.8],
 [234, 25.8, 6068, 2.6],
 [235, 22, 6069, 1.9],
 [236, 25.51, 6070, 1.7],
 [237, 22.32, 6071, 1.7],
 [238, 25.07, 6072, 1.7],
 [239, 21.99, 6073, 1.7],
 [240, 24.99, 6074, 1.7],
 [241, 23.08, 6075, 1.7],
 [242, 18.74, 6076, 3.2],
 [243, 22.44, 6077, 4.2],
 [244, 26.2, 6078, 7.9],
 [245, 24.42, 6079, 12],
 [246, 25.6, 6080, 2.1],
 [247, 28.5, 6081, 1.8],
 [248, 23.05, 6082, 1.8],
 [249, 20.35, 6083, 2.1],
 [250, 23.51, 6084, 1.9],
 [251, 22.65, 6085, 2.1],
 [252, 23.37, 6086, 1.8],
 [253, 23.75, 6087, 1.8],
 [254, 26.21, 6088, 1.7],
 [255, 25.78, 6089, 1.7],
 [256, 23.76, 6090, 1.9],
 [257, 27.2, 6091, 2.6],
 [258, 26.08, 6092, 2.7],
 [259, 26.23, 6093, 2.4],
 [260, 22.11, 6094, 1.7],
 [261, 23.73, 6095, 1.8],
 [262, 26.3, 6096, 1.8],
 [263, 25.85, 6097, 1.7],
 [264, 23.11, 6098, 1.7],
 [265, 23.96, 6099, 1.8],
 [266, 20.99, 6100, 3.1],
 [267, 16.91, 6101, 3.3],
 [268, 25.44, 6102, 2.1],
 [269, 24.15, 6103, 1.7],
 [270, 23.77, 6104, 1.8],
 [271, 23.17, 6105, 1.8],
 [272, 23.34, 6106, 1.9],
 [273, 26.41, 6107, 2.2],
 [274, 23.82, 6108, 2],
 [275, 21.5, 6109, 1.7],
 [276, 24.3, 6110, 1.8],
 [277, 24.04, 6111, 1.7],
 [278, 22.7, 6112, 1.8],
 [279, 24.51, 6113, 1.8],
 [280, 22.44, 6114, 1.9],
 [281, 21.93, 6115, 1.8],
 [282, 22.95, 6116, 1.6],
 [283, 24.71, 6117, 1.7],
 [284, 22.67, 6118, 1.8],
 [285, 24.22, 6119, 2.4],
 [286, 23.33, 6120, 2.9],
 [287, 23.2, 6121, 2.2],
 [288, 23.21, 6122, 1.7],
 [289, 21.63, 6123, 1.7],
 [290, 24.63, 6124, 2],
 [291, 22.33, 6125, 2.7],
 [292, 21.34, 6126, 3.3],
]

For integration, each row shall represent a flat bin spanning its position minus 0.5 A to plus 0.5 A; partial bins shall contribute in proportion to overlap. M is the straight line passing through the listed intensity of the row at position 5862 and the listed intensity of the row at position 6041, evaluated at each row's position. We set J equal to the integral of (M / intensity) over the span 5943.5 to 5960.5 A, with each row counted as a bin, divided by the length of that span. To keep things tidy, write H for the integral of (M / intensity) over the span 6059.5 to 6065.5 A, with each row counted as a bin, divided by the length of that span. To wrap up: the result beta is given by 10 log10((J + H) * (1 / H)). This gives 3.0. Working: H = 1.01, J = 1.00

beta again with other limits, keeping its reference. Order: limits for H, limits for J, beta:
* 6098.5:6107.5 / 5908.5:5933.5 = 2.8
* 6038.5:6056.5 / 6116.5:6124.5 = 3.1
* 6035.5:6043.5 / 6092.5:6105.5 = 3.2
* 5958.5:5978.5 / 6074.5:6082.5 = 3.1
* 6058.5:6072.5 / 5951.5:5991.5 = 3.0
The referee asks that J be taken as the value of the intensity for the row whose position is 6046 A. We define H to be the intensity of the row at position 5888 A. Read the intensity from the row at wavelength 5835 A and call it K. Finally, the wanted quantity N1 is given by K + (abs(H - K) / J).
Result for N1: 28.0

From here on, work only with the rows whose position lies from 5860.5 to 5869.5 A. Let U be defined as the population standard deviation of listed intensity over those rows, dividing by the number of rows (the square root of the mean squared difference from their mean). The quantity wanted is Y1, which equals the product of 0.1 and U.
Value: 0.16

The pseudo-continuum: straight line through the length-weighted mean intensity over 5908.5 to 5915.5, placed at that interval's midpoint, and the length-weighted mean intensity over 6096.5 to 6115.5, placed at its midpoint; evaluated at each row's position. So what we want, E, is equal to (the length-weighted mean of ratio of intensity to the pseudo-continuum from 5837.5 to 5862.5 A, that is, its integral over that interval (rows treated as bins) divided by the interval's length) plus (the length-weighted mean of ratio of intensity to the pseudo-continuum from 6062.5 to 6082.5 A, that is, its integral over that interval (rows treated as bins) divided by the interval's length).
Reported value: 2.00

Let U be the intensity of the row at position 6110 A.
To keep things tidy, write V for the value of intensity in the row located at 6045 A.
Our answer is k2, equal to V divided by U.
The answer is 1.15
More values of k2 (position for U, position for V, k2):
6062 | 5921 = 0.97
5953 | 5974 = 1.20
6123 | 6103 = 1.12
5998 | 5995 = 1.08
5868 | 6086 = 1.03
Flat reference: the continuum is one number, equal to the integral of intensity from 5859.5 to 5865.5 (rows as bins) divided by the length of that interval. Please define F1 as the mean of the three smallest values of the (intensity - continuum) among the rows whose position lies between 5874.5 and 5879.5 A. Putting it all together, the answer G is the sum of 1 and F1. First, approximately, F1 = -0.8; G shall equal 0.2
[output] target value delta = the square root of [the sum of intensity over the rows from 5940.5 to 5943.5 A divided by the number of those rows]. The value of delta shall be 4.96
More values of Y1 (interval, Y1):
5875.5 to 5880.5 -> 0.19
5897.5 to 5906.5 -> 0.13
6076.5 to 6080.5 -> 0.14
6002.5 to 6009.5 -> 0.24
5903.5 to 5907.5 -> 0.08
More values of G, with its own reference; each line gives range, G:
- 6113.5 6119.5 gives -0.3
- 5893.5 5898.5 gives -4.9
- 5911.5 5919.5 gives -1.8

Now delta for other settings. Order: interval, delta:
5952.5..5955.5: 4.79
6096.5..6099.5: 4.93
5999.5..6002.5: 4.94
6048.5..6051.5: 4.93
